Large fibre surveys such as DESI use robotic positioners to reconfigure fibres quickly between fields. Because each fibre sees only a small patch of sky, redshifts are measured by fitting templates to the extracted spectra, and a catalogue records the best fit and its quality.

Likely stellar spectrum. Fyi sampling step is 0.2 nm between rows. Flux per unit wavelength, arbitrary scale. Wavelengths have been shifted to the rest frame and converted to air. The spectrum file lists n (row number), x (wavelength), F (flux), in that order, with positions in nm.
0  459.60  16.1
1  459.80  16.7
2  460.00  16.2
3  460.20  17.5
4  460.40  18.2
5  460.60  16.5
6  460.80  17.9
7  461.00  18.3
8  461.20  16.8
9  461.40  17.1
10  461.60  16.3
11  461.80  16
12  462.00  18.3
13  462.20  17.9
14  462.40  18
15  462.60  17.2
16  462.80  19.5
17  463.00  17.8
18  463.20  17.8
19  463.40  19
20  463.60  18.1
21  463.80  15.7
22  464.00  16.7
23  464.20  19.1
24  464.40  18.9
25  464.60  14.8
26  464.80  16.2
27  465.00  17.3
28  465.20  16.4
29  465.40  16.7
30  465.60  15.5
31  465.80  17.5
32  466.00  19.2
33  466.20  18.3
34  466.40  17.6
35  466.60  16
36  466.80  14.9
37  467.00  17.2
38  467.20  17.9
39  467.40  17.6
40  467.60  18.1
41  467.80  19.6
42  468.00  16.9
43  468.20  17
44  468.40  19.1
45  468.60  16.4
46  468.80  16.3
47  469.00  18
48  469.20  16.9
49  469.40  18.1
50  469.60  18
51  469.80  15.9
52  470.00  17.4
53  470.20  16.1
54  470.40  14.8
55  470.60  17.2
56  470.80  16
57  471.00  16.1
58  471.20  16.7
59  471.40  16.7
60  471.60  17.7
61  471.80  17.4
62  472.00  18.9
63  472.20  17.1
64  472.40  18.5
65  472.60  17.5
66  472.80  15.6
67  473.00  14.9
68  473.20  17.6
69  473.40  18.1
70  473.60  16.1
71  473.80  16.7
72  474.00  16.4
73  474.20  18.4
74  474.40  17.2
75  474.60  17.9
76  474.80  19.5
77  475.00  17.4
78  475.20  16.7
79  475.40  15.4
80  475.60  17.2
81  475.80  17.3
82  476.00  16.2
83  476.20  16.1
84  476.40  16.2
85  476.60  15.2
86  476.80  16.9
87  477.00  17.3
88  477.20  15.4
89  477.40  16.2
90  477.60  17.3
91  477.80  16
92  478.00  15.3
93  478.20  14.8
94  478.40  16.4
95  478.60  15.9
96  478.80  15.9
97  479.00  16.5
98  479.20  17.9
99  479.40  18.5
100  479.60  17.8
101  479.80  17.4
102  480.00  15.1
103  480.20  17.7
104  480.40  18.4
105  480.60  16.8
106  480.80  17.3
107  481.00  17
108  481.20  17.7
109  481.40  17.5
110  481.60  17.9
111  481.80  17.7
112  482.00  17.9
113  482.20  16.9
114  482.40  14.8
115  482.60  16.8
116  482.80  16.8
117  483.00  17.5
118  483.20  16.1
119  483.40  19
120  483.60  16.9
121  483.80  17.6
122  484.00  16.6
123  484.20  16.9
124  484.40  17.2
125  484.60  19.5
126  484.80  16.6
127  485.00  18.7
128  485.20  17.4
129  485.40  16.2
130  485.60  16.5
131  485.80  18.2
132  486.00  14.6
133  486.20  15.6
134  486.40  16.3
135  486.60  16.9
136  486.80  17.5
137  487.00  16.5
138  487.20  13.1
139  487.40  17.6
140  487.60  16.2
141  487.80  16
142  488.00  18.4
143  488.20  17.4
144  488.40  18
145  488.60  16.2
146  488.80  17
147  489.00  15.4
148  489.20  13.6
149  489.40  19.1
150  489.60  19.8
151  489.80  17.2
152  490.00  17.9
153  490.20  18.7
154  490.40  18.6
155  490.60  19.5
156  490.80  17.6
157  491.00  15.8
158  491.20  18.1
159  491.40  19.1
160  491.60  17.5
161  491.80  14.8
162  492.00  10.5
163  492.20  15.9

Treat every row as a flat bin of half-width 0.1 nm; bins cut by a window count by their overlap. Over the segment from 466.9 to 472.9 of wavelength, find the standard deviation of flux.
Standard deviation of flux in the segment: 1.1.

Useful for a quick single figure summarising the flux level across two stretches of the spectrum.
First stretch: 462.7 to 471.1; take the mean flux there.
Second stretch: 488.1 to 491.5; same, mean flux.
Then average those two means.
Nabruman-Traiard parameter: 17.4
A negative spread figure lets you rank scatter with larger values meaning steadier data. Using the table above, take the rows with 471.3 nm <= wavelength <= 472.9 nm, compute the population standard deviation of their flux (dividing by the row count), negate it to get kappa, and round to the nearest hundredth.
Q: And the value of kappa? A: -0.96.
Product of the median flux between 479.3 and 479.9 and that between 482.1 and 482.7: 299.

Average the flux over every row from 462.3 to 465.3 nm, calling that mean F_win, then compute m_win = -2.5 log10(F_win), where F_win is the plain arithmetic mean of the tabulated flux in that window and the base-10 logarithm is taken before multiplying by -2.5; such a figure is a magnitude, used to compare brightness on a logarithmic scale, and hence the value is -3.11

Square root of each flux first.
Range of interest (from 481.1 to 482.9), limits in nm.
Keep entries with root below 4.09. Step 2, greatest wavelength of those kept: 482.40 nm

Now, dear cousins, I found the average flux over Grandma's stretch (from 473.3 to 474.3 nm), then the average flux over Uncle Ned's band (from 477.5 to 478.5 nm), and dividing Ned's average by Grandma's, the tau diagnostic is 0.93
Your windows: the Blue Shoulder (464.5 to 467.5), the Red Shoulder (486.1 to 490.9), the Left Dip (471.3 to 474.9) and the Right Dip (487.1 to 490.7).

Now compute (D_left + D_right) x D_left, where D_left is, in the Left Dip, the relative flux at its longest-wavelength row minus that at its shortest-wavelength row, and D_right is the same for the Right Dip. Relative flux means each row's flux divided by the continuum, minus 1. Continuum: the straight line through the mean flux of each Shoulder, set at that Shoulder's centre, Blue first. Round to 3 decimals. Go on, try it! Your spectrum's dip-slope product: 0.087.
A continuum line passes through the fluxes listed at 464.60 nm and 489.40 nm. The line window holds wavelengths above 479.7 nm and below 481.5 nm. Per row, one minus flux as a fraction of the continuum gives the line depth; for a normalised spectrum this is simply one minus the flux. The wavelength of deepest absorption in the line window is 480.00 nm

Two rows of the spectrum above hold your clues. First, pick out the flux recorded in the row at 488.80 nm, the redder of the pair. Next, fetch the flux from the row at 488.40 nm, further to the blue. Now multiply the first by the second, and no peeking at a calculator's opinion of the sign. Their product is 306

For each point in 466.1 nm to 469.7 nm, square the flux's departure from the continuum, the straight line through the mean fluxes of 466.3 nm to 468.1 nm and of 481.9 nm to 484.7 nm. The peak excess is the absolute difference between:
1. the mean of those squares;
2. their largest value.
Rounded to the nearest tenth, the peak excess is 4.6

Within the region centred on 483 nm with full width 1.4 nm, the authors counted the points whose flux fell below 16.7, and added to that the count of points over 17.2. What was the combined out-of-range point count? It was 4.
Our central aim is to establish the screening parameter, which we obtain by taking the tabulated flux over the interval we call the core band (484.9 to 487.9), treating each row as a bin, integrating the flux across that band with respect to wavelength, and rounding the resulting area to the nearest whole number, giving 49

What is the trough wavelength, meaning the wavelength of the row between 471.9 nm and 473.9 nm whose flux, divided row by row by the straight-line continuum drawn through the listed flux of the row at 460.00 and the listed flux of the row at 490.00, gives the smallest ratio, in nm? 473.00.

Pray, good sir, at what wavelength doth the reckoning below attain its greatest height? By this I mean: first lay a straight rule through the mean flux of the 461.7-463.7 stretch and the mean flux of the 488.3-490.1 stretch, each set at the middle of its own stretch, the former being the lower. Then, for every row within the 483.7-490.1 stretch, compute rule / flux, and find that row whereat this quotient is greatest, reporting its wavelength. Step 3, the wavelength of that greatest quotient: 487.20 nm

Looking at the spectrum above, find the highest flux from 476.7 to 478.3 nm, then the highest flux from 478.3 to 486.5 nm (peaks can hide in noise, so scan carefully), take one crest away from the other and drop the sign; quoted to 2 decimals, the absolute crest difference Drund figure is 2.20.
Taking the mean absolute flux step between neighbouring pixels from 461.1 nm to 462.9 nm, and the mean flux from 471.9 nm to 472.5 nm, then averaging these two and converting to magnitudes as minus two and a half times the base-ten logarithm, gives -2.45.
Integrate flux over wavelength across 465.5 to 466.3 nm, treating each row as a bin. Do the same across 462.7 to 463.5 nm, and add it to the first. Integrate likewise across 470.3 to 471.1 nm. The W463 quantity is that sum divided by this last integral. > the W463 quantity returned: 2.26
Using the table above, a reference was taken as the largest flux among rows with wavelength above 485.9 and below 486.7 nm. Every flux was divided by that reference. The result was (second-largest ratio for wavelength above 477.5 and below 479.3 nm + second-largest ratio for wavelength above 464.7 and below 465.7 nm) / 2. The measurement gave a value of 1.01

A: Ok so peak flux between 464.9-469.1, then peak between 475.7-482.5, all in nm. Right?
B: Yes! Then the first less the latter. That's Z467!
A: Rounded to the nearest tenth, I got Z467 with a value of 1.1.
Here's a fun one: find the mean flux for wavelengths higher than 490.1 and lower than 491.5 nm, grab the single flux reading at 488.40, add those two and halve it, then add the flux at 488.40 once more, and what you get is 36.1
